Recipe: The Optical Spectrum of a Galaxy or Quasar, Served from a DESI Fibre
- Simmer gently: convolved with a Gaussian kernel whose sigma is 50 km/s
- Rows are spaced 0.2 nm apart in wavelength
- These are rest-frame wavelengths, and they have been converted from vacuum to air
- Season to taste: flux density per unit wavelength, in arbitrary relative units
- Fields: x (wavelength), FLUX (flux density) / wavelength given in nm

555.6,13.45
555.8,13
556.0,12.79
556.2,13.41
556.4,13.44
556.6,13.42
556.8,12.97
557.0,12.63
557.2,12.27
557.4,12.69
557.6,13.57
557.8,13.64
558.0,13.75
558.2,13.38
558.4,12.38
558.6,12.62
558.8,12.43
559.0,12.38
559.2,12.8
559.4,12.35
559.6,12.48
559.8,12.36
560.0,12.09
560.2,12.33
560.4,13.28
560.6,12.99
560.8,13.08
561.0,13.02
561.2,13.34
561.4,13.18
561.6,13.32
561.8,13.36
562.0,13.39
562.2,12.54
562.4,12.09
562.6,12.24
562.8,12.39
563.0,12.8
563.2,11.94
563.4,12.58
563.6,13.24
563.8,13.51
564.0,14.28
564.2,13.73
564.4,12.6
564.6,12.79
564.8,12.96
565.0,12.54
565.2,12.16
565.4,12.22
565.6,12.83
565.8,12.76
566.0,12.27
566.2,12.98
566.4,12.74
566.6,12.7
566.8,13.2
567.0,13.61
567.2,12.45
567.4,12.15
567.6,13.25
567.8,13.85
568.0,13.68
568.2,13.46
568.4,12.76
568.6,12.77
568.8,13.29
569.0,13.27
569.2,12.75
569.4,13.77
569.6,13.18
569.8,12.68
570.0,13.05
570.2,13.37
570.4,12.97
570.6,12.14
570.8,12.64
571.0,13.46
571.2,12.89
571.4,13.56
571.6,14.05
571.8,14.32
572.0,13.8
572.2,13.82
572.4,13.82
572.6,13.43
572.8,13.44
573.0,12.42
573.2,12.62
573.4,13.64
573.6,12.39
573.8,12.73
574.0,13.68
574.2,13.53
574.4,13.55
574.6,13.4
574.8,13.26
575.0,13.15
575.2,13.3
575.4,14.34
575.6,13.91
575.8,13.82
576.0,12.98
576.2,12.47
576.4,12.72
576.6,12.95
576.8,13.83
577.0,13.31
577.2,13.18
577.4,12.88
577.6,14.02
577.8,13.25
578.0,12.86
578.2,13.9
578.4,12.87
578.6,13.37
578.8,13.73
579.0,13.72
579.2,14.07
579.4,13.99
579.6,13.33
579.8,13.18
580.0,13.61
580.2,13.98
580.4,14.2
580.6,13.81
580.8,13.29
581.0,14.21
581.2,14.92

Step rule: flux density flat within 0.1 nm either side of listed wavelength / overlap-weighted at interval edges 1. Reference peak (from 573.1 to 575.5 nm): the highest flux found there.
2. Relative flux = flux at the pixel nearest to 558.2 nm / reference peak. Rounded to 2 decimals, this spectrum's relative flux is 0.93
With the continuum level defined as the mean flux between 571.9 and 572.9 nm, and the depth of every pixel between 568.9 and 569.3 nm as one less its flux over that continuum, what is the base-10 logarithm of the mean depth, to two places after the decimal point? -1.32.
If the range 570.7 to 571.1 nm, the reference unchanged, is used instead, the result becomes -1.35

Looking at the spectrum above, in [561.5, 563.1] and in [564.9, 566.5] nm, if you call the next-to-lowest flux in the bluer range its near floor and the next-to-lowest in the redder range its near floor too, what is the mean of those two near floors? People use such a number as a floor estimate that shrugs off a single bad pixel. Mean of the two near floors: 12.2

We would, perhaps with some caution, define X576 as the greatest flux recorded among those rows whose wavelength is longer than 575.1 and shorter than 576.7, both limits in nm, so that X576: 14.34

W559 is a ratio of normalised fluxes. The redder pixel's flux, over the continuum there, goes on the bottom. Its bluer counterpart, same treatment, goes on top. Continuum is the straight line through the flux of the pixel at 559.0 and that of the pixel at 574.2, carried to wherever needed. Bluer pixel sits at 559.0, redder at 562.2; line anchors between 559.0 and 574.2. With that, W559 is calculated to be 1.01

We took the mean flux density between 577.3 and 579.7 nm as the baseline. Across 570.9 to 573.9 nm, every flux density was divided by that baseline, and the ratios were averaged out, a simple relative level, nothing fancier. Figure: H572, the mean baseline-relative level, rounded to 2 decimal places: 0.99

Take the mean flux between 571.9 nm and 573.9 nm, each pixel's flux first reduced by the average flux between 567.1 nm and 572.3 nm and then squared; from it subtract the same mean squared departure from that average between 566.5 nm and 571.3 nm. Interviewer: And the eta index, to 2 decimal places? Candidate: 0.09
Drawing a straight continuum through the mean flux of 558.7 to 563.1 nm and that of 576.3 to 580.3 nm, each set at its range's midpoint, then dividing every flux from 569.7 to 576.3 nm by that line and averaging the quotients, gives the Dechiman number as 1.01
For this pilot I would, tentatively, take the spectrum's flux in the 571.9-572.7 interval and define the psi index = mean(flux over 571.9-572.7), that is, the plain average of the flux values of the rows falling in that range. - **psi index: 13.7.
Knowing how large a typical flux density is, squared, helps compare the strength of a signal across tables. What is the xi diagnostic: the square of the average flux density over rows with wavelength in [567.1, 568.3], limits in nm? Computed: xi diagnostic 173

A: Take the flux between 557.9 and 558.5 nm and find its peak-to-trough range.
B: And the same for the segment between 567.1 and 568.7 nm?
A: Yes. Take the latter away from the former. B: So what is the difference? -0.3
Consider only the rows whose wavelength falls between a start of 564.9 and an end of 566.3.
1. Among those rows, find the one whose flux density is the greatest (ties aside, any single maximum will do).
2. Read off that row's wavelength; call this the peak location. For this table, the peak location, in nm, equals 566.2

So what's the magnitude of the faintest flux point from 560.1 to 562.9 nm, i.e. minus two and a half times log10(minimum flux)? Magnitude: -2.706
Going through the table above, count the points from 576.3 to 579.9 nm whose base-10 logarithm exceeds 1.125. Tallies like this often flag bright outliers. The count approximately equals 8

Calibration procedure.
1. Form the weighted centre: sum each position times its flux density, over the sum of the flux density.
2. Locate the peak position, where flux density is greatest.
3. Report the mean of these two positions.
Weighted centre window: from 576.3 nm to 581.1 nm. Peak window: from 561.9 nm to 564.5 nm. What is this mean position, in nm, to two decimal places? 571.36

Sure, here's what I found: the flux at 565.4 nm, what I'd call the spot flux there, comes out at 12.22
